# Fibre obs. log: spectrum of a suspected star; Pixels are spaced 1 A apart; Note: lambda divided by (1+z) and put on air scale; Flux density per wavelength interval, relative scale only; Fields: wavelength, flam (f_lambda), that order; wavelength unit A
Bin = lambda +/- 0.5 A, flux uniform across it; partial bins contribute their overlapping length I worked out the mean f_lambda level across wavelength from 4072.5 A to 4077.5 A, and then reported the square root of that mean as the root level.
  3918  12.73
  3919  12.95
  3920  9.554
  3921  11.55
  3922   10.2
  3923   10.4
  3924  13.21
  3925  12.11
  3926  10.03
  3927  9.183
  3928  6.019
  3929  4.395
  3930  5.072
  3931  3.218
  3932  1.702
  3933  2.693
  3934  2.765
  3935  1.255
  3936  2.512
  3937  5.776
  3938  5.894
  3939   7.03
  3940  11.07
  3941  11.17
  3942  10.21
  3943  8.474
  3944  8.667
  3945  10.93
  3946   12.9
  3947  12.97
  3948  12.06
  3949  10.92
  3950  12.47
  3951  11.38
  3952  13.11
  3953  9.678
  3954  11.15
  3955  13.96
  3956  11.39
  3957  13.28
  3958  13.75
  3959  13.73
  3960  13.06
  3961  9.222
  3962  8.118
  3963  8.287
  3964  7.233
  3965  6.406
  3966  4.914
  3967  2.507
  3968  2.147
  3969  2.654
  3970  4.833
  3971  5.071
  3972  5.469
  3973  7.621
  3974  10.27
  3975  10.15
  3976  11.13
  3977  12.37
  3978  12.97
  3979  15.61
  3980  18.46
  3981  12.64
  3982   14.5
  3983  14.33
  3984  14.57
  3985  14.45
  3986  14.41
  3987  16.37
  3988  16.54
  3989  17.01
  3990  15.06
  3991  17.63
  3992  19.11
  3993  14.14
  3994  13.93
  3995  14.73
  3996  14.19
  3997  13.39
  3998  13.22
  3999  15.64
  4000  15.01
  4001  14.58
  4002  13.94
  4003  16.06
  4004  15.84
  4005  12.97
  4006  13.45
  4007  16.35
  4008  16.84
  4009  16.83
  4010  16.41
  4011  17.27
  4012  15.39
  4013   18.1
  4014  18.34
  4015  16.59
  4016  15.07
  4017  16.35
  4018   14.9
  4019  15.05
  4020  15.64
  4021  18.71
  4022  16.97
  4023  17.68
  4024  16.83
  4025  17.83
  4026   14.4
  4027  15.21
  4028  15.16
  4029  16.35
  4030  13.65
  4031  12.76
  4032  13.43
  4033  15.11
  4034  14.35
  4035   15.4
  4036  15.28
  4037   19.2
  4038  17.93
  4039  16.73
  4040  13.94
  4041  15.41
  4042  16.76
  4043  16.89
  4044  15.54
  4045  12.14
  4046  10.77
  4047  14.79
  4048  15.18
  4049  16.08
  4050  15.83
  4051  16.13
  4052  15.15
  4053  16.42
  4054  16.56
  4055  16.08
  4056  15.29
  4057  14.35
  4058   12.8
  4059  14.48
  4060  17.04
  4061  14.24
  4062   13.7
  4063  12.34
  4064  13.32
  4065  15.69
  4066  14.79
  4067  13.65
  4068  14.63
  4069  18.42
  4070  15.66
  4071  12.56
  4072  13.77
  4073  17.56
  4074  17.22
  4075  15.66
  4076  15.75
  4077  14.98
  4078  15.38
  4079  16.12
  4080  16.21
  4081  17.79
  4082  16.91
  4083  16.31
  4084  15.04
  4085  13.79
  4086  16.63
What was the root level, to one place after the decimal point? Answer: 4.0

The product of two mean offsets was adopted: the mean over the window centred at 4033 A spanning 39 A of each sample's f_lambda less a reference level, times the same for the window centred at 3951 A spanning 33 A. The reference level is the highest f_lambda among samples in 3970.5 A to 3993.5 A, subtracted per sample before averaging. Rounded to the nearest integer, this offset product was 33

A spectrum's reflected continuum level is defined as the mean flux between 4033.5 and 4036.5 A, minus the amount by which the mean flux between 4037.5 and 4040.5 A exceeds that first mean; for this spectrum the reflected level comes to 13.8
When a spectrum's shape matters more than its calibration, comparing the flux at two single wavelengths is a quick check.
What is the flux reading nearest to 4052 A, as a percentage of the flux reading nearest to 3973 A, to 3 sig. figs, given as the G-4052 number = 199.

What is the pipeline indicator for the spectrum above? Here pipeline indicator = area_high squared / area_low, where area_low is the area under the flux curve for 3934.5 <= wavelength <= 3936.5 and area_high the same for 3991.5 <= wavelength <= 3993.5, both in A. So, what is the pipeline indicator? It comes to 293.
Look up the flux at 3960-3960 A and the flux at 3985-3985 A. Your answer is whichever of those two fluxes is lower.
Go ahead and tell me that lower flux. 13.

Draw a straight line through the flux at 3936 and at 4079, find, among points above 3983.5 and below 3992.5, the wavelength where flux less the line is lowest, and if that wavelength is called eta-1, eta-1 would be 3986 A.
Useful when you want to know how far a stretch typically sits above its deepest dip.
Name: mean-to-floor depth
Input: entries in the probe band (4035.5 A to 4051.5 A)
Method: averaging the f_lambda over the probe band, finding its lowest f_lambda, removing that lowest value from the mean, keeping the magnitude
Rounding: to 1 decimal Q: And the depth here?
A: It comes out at 4.8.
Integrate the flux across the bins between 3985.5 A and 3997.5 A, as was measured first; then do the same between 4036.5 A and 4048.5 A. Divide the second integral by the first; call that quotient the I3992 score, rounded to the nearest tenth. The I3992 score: 1.0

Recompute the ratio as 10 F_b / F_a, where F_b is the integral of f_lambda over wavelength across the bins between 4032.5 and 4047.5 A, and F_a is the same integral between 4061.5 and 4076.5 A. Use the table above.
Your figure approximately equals 10.2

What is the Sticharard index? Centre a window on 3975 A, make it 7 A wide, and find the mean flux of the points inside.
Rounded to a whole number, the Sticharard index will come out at 10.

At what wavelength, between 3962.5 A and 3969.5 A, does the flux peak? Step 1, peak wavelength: 3963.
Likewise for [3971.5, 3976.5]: 3976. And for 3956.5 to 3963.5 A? 3958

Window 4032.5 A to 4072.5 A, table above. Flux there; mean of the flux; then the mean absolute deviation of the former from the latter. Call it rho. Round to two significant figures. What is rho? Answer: 1.3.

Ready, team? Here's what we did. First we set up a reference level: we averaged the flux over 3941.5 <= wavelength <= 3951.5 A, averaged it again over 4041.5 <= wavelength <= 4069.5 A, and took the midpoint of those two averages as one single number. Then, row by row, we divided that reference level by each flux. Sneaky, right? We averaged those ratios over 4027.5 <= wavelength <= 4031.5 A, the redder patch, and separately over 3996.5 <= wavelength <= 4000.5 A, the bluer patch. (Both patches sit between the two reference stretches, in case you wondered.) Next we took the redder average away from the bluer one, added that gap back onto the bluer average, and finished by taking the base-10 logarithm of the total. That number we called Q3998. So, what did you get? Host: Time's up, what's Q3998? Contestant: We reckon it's -0.035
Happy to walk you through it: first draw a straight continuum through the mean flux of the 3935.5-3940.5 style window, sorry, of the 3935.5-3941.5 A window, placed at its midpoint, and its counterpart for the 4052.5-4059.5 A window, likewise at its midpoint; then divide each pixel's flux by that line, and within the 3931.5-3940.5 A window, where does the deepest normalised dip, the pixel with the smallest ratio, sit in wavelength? 3935 A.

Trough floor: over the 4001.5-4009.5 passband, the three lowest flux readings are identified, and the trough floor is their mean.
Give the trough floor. 13.5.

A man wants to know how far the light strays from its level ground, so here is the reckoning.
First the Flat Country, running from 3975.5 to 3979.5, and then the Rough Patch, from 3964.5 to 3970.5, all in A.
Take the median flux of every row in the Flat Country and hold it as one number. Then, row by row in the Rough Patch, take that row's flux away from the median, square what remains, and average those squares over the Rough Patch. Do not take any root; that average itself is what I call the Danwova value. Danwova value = 79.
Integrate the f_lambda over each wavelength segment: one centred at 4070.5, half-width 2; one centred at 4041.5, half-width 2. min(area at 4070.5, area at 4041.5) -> 60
